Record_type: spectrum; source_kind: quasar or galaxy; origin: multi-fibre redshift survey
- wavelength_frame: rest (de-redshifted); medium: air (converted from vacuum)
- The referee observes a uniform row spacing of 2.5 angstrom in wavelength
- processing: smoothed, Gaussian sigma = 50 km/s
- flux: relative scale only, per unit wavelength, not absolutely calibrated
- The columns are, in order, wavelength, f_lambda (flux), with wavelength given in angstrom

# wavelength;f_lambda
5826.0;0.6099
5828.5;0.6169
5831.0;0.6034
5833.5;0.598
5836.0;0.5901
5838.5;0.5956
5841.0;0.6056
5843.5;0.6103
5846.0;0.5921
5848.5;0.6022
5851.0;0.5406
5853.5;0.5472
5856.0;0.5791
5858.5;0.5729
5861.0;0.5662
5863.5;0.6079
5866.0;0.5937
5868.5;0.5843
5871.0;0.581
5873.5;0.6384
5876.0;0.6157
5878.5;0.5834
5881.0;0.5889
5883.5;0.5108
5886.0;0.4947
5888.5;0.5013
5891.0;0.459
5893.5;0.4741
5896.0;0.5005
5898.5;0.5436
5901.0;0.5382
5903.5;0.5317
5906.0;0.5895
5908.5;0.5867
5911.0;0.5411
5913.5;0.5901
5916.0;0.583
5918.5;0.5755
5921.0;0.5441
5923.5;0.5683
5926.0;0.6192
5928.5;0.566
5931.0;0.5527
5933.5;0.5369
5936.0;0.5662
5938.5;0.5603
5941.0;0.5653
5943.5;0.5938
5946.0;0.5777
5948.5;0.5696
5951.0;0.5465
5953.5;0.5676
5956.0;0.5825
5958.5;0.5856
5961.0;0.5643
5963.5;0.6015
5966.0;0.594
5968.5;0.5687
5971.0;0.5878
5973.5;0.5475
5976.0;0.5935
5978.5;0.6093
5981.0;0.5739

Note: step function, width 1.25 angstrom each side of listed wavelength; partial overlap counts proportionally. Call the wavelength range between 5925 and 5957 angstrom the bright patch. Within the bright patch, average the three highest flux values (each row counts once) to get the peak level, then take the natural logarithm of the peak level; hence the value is -0.513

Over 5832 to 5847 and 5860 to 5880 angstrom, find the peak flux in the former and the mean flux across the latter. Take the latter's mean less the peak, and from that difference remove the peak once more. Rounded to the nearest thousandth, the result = -0.624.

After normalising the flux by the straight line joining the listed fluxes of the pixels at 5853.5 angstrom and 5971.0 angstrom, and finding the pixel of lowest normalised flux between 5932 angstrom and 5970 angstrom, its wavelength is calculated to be 5933.5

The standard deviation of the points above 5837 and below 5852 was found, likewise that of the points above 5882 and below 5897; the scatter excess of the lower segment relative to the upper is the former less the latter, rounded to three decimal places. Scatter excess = 0.006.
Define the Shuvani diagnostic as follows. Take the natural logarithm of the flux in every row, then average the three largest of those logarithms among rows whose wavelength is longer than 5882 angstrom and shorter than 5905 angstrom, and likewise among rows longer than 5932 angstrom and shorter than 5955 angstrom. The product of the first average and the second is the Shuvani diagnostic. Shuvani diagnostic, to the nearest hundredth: 0.34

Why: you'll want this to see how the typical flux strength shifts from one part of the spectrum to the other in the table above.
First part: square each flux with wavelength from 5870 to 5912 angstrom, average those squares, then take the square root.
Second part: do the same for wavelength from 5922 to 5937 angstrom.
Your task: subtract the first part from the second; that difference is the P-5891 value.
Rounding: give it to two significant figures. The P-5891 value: 0.021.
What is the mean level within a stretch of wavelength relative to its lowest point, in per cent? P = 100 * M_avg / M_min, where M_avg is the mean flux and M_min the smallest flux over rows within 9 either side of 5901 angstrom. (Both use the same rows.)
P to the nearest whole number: 113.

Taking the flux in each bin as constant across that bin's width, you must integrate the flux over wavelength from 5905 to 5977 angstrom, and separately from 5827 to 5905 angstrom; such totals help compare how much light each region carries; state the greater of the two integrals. 44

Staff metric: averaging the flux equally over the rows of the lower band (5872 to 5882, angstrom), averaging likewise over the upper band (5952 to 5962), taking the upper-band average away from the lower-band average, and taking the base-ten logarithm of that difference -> -1.5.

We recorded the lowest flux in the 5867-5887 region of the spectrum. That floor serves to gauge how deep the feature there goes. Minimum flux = 0.4947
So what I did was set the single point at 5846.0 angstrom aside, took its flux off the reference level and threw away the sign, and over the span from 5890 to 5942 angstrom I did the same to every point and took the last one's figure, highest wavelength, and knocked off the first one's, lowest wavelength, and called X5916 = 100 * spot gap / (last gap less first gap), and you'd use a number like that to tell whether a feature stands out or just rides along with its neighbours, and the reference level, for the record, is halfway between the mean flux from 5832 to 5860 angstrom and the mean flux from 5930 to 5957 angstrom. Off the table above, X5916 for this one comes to -16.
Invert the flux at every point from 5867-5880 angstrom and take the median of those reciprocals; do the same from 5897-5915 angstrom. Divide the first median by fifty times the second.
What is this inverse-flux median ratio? 0.0186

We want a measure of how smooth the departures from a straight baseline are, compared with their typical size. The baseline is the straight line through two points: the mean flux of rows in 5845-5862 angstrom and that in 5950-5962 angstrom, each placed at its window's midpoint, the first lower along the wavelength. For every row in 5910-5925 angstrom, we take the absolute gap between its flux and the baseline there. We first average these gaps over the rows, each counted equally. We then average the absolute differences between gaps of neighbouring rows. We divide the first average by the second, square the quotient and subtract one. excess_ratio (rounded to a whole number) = 0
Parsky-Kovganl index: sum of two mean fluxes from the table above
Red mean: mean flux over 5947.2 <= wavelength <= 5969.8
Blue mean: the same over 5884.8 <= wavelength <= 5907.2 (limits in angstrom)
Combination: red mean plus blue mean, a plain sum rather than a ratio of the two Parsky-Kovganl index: 1.09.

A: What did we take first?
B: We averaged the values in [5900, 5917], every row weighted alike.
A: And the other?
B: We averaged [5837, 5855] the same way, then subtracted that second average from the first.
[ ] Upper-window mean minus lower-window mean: -0.019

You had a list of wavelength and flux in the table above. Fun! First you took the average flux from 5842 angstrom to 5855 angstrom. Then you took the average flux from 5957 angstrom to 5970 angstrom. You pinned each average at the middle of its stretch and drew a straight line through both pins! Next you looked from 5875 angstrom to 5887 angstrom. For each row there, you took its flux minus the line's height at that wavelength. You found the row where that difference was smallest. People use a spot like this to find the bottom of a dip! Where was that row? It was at 5886.0 angstrom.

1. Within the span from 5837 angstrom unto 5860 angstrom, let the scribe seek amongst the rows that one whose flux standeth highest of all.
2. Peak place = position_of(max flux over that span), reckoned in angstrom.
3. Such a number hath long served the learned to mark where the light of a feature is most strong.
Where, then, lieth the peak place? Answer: 5843.5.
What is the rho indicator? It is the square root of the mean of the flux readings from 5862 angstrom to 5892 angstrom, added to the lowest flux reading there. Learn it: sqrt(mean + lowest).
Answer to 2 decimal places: 1.01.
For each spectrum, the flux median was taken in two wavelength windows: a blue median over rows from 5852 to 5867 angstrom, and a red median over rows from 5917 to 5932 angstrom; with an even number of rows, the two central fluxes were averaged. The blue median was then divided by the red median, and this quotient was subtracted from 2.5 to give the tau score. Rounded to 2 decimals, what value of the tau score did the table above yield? 1.48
